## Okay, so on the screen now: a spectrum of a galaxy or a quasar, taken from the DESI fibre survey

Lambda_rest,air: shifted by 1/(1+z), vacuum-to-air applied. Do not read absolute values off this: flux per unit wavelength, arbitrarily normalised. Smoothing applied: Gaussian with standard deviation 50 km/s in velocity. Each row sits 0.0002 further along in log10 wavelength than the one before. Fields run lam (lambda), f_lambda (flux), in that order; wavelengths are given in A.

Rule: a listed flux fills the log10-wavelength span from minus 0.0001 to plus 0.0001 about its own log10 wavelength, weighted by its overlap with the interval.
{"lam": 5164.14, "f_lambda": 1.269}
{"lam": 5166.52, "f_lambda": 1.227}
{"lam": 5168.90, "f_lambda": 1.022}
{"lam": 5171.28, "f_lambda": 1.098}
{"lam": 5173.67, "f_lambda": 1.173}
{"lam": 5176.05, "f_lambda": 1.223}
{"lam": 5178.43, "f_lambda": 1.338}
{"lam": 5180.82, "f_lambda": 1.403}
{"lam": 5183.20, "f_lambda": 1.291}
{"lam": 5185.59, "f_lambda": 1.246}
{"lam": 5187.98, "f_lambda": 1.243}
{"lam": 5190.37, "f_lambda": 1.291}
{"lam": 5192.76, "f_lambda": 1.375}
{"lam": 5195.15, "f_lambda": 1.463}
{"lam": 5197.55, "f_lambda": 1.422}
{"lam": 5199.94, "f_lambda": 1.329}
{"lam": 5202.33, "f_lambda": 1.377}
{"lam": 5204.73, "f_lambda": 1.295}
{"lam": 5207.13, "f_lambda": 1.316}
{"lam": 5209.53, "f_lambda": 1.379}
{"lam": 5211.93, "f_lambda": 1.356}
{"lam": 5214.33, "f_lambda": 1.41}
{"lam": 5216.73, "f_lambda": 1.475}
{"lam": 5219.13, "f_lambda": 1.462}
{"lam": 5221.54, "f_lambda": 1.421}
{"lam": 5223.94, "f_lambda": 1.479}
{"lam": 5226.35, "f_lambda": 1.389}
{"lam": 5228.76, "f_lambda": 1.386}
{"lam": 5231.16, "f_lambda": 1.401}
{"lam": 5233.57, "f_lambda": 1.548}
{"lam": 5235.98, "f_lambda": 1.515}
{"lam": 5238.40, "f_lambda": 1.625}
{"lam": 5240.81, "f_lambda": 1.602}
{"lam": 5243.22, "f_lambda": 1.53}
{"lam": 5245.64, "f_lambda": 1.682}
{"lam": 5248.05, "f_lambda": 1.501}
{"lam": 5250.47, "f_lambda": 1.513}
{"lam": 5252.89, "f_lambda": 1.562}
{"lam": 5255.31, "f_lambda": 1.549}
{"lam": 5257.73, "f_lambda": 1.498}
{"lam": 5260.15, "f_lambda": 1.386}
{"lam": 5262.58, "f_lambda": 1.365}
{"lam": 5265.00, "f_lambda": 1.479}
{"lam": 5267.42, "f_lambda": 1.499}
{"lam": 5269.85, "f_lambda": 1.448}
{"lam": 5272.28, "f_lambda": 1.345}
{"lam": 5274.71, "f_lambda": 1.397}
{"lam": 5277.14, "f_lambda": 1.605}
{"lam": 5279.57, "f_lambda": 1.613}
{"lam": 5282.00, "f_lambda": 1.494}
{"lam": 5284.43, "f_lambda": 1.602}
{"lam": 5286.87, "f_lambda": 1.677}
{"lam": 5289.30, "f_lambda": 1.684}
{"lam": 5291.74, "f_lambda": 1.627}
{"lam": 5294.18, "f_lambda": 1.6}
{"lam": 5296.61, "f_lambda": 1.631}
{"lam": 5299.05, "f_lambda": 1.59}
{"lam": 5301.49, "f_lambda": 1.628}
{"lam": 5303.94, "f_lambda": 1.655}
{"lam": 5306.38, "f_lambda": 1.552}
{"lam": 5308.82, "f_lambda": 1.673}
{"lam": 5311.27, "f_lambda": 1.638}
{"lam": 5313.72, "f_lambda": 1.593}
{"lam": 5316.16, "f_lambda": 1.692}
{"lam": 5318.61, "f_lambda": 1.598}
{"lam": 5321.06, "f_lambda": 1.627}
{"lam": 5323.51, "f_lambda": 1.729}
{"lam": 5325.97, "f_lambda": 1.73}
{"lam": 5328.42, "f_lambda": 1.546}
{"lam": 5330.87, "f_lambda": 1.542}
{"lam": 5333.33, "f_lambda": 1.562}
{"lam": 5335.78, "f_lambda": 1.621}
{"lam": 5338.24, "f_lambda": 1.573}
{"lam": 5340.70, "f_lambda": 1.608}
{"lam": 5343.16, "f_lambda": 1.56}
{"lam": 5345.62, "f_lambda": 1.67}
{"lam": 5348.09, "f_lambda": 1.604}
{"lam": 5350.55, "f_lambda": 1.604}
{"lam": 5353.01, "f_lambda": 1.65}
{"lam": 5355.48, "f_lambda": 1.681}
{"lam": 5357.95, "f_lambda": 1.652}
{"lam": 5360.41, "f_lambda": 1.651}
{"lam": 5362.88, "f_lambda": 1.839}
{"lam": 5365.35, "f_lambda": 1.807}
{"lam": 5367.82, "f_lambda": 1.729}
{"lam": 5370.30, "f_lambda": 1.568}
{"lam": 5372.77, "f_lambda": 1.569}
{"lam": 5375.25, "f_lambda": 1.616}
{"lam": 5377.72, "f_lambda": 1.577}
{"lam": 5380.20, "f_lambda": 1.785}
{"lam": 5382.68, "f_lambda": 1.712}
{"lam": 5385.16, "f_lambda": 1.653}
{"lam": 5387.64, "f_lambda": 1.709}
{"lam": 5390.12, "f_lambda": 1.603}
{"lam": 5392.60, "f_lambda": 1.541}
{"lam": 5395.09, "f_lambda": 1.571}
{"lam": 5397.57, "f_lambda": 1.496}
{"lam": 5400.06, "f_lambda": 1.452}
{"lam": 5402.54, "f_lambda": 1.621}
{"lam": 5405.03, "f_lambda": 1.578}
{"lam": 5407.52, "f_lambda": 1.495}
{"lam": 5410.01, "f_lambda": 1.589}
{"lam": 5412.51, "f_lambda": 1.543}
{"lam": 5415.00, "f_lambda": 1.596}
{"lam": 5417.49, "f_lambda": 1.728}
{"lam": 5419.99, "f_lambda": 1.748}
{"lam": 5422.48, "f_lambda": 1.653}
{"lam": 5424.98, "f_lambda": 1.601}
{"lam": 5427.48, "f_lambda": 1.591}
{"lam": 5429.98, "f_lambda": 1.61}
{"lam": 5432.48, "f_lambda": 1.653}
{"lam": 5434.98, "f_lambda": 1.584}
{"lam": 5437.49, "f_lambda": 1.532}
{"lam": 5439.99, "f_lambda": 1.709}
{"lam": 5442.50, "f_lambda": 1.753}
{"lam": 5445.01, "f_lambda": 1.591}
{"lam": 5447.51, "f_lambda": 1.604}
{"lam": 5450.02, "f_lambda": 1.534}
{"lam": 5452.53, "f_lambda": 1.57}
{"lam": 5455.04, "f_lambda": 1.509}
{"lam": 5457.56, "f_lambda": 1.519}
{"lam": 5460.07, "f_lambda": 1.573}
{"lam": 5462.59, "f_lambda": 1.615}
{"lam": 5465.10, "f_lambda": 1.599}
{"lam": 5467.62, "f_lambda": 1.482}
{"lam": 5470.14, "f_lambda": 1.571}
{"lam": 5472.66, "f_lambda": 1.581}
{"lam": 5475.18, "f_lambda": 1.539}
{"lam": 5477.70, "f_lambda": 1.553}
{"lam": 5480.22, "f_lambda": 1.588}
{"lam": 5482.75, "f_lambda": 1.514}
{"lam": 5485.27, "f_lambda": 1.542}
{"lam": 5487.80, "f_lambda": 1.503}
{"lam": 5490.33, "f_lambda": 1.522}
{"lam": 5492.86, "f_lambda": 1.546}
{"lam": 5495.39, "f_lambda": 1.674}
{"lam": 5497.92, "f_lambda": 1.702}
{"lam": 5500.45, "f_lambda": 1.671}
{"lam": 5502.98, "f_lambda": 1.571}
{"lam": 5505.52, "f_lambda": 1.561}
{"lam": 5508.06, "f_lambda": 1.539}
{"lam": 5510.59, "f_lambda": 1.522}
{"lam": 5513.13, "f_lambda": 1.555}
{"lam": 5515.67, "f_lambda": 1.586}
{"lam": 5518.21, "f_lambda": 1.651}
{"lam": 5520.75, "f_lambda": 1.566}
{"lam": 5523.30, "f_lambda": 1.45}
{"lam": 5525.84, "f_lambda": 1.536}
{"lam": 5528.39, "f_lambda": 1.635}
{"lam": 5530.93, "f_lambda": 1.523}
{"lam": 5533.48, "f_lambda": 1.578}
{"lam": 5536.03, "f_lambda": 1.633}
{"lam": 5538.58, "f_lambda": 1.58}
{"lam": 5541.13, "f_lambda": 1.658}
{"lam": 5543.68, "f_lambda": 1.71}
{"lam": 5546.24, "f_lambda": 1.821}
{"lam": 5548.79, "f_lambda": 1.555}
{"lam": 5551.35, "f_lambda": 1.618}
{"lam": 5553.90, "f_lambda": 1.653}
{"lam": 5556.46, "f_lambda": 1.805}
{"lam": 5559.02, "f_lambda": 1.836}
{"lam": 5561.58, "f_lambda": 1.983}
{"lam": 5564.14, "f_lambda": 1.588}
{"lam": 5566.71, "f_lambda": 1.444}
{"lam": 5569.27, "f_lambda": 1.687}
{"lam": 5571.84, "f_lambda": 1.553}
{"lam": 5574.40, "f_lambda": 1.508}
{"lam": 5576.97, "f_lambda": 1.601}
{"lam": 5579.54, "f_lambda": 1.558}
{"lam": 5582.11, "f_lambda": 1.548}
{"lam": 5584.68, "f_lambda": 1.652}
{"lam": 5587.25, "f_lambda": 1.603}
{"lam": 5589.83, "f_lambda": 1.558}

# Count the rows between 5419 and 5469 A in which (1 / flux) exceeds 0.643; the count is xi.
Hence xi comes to 5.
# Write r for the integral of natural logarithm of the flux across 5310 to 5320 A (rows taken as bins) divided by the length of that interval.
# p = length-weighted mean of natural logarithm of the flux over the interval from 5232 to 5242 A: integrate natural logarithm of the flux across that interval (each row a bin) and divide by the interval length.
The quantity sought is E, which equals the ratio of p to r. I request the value 0.92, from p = 0.448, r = 0.49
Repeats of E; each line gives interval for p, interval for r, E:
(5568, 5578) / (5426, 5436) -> 0.97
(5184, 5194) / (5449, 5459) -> 0.59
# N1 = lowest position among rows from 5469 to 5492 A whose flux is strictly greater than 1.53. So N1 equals 5470.14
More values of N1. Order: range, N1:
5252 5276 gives 5252.89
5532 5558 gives 5533.48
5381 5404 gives 5382.68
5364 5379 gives 5365.35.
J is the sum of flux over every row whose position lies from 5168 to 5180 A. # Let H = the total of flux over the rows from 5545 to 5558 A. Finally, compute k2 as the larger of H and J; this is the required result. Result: 8.45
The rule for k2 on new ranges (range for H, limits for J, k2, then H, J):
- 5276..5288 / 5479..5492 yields 7.99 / 8.0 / 7.7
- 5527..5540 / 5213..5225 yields 7.95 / 7.9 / 7.2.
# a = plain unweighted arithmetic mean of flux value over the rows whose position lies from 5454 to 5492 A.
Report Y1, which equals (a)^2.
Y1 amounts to 2.39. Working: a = 1.55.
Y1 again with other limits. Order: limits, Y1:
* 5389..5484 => 2.51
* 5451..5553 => 2.50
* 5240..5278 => 2.24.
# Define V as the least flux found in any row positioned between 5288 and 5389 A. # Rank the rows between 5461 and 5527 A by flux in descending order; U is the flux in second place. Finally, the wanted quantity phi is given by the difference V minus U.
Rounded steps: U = 1.674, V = 1.542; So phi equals -0.13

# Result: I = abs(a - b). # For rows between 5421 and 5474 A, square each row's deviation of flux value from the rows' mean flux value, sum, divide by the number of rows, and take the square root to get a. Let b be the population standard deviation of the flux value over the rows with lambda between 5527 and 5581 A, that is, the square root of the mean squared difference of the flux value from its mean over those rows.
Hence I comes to 0.063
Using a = 0.062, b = 0.125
